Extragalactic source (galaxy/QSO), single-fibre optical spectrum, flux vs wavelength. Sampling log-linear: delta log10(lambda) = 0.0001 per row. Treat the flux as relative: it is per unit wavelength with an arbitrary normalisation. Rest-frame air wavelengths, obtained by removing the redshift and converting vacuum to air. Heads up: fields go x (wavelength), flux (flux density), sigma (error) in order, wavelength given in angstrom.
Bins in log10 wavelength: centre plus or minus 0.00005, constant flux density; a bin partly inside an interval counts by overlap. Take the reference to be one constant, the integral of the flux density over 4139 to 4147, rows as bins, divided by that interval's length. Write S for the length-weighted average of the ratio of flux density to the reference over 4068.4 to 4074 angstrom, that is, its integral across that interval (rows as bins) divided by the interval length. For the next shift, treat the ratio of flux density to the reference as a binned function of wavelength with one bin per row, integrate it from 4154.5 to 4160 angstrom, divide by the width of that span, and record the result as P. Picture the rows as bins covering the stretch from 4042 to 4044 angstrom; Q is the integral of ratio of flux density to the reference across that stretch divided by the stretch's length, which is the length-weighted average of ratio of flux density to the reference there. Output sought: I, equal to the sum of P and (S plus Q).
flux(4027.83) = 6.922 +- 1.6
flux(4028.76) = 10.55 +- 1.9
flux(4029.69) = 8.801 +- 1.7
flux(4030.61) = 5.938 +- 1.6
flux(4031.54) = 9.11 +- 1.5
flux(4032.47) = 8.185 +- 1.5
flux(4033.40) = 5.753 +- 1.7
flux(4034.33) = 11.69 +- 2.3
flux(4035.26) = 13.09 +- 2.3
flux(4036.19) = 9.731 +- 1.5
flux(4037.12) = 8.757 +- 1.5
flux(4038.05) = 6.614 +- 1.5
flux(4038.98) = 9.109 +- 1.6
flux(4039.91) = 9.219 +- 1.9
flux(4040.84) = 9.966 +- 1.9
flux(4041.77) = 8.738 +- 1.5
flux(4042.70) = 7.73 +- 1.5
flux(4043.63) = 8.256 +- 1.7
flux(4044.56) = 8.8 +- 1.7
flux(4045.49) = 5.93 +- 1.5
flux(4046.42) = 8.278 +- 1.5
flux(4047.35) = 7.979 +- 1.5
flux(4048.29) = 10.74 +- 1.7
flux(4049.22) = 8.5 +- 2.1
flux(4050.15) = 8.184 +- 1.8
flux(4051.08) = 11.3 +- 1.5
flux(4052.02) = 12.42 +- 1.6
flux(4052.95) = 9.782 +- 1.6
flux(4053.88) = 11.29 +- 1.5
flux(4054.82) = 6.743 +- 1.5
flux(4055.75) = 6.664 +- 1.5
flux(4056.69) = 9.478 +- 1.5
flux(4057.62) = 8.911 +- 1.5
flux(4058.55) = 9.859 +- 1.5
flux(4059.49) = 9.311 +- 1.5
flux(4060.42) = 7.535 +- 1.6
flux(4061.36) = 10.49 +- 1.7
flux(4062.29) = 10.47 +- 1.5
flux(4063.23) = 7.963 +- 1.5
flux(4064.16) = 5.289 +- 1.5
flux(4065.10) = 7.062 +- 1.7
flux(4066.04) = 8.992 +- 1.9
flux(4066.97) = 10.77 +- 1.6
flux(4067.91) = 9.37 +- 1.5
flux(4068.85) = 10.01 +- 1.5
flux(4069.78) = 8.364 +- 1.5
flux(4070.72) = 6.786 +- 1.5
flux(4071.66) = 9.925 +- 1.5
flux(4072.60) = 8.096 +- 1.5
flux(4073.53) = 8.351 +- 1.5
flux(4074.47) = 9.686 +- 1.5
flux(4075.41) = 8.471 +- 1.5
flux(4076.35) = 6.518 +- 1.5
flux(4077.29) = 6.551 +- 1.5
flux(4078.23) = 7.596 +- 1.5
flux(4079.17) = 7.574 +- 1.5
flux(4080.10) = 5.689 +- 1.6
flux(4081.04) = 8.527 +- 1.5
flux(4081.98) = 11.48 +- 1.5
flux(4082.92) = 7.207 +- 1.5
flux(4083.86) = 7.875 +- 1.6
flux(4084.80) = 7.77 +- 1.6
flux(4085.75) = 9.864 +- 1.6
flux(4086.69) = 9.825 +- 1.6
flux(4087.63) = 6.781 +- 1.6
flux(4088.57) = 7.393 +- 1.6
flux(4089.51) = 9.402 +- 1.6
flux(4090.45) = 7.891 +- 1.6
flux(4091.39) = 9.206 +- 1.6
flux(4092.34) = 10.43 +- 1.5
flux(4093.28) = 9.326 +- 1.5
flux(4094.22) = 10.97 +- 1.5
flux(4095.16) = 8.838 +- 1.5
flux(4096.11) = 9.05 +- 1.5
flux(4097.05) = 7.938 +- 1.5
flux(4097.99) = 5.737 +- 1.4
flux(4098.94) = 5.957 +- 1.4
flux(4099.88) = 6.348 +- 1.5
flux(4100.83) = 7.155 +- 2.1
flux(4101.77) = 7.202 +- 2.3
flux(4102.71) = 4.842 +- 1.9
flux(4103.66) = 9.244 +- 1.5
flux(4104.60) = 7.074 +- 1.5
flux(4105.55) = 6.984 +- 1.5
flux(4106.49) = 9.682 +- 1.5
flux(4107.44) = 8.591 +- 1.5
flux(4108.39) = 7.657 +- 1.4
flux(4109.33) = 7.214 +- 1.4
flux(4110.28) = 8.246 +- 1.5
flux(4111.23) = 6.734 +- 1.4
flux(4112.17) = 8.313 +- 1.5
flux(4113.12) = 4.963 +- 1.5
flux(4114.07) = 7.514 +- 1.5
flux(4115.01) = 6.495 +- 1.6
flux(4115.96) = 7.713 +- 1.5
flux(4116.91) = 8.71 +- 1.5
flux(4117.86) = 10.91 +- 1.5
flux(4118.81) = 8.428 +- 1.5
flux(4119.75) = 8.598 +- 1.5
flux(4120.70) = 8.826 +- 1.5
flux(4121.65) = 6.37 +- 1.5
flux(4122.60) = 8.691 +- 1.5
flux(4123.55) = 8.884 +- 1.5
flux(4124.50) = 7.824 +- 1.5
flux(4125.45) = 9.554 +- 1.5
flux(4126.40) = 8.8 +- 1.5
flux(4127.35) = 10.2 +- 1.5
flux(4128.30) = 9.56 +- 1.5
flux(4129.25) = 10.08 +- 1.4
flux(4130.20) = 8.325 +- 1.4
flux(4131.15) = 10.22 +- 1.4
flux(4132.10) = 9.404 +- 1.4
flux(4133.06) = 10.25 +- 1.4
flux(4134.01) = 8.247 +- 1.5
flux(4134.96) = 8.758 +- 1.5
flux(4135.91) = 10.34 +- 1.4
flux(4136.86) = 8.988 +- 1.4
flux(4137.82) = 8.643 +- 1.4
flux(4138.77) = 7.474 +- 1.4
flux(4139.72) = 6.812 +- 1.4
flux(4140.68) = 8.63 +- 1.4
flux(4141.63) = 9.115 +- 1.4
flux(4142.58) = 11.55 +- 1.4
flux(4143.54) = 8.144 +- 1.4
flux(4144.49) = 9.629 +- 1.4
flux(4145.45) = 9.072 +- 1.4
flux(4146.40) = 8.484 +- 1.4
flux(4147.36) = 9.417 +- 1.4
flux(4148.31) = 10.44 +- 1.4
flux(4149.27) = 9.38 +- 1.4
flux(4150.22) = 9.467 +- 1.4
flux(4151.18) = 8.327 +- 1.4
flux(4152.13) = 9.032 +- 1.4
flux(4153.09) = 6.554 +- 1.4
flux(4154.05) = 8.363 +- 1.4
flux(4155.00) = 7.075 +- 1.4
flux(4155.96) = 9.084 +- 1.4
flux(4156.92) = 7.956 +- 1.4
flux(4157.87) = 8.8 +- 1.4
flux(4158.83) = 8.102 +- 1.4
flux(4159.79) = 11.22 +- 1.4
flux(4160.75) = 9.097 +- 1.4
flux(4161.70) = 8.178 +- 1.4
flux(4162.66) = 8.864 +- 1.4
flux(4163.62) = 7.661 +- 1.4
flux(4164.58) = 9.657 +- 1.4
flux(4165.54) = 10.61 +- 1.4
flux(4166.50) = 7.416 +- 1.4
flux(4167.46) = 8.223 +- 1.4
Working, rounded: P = 0.97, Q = 0.91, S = 0.97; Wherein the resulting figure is 2.84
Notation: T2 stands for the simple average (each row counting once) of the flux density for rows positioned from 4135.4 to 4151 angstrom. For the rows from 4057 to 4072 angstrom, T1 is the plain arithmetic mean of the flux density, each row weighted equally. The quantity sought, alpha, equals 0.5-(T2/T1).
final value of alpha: -0.53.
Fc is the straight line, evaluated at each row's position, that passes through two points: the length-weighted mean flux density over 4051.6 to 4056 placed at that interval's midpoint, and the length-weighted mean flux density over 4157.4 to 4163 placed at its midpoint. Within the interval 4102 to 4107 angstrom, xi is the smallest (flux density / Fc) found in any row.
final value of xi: 0.52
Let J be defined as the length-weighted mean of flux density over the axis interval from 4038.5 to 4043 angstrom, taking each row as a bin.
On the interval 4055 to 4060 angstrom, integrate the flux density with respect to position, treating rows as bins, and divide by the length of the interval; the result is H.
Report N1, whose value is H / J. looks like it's 0.97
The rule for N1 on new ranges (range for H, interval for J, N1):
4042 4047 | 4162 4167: 0.89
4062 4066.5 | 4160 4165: 0.89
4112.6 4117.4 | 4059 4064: 0.80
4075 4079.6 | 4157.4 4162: 0.80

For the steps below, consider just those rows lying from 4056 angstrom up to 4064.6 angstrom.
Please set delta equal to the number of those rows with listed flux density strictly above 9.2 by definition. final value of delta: 5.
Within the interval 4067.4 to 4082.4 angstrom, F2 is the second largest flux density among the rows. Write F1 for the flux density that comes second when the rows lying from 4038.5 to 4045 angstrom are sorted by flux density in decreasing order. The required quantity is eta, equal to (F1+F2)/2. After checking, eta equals 9.61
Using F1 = 9.219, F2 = 10.01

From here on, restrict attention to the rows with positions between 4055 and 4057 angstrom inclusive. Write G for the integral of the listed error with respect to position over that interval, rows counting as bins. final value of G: 3.00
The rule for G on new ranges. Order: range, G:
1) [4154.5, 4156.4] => 2.66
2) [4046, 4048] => 3.03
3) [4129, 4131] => 2.80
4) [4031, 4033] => 3.01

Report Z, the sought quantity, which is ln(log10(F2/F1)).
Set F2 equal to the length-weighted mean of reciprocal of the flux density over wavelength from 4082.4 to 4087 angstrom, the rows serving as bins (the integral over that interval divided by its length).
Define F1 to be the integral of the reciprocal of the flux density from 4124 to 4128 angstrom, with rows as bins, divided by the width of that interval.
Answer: -3.4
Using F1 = 0.111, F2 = 0.120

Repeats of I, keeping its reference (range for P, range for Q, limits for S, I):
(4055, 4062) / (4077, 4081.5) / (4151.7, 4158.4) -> 2.72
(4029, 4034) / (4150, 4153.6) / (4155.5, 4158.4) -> 2.77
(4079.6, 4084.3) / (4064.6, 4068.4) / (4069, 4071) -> 2.84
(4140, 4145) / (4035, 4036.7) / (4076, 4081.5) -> 3.10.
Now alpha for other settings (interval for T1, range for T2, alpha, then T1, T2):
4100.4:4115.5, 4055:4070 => -0.69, 7.37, 8.8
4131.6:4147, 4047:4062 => -0.54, 8.97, 9.3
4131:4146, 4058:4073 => -0.47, 9.08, 8.8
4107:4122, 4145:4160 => -0.62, 7.83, 8.8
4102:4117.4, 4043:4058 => -0.69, 7.50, 9.0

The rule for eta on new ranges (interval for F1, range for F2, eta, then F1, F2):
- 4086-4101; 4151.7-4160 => 9.76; 10.43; 9.084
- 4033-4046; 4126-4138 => 10.97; 11.69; 10.25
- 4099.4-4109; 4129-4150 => 9.84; 9.244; 10.44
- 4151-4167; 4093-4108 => 10.15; 10.61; 9.682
